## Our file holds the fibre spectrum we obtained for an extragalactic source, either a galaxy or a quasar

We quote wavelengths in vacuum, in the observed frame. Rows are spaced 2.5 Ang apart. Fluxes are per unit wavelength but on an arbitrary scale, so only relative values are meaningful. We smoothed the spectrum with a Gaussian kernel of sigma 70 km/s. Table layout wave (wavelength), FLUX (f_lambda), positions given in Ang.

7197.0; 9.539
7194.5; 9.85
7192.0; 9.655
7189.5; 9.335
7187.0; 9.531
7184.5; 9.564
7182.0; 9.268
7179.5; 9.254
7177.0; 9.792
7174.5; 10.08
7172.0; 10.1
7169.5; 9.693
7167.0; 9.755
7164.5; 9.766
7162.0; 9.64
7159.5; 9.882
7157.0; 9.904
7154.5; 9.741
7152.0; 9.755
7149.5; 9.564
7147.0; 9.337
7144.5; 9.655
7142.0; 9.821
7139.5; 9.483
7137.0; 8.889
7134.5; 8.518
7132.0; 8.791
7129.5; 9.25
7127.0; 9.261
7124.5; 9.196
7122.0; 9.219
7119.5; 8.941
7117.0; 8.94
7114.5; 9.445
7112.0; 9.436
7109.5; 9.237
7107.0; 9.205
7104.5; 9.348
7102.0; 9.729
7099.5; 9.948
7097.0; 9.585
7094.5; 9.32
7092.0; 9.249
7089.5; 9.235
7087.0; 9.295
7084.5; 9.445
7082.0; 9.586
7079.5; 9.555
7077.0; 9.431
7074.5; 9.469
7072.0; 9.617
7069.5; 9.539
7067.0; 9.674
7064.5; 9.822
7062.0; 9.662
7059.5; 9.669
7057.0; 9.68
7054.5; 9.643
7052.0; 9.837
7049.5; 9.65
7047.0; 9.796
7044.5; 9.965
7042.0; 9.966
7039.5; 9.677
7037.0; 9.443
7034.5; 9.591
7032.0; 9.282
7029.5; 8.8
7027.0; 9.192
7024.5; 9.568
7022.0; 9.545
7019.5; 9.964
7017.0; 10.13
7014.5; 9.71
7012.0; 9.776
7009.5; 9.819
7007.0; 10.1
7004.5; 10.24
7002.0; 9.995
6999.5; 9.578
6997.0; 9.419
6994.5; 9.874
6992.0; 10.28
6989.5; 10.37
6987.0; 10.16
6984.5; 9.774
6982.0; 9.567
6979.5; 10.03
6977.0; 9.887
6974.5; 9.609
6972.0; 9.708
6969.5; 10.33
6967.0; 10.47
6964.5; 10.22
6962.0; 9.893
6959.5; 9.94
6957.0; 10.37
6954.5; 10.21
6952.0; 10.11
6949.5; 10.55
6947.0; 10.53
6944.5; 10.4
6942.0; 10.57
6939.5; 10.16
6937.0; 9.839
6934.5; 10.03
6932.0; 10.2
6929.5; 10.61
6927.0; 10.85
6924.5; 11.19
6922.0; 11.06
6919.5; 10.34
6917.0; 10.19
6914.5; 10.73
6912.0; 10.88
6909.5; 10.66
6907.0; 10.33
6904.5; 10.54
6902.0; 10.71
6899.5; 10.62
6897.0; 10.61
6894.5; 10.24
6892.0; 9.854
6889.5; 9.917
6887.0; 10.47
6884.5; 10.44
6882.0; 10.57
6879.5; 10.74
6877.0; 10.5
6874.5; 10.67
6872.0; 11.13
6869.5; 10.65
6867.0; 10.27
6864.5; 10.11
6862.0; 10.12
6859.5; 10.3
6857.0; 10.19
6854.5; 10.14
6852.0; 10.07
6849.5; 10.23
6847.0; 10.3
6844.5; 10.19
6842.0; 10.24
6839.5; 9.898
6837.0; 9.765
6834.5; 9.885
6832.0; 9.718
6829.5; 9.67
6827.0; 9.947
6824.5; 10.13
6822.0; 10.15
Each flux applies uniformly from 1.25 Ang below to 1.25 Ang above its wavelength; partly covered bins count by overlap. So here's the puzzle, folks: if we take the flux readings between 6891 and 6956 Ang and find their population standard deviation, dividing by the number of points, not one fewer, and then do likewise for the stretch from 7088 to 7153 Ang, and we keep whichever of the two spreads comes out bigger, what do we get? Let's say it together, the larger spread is 0.34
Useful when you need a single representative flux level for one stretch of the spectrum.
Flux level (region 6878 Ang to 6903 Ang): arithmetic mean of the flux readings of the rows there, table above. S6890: 10.4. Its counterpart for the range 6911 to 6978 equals 10.3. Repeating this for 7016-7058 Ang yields 9.6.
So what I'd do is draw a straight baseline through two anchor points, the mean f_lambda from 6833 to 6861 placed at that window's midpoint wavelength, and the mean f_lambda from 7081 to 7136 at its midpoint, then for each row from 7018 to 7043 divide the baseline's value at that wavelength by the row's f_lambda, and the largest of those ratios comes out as 1.08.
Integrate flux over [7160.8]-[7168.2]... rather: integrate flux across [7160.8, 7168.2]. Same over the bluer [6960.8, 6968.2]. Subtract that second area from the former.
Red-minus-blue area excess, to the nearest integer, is -4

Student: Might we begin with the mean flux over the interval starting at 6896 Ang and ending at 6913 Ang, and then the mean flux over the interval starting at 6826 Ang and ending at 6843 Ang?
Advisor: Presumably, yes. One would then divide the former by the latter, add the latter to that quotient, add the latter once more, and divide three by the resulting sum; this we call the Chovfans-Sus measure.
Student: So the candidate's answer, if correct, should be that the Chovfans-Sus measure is 0.144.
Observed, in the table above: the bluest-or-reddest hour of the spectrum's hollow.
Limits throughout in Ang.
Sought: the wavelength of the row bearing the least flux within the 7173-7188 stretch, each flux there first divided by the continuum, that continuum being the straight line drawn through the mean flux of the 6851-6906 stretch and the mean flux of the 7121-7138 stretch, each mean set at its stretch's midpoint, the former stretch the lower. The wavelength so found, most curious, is 7179.5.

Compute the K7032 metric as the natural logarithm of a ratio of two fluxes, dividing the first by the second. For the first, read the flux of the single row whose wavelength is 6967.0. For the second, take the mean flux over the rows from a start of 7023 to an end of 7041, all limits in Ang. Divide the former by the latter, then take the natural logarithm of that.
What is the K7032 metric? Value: 0.11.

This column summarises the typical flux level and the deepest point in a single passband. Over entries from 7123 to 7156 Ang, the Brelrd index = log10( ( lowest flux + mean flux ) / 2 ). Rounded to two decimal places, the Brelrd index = 0.95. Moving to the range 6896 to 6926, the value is 1.02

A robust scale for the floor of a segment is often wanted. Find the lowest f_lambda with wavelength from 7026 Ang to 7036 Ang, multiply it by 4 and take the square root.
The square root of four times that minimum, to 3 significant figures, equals 5.93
